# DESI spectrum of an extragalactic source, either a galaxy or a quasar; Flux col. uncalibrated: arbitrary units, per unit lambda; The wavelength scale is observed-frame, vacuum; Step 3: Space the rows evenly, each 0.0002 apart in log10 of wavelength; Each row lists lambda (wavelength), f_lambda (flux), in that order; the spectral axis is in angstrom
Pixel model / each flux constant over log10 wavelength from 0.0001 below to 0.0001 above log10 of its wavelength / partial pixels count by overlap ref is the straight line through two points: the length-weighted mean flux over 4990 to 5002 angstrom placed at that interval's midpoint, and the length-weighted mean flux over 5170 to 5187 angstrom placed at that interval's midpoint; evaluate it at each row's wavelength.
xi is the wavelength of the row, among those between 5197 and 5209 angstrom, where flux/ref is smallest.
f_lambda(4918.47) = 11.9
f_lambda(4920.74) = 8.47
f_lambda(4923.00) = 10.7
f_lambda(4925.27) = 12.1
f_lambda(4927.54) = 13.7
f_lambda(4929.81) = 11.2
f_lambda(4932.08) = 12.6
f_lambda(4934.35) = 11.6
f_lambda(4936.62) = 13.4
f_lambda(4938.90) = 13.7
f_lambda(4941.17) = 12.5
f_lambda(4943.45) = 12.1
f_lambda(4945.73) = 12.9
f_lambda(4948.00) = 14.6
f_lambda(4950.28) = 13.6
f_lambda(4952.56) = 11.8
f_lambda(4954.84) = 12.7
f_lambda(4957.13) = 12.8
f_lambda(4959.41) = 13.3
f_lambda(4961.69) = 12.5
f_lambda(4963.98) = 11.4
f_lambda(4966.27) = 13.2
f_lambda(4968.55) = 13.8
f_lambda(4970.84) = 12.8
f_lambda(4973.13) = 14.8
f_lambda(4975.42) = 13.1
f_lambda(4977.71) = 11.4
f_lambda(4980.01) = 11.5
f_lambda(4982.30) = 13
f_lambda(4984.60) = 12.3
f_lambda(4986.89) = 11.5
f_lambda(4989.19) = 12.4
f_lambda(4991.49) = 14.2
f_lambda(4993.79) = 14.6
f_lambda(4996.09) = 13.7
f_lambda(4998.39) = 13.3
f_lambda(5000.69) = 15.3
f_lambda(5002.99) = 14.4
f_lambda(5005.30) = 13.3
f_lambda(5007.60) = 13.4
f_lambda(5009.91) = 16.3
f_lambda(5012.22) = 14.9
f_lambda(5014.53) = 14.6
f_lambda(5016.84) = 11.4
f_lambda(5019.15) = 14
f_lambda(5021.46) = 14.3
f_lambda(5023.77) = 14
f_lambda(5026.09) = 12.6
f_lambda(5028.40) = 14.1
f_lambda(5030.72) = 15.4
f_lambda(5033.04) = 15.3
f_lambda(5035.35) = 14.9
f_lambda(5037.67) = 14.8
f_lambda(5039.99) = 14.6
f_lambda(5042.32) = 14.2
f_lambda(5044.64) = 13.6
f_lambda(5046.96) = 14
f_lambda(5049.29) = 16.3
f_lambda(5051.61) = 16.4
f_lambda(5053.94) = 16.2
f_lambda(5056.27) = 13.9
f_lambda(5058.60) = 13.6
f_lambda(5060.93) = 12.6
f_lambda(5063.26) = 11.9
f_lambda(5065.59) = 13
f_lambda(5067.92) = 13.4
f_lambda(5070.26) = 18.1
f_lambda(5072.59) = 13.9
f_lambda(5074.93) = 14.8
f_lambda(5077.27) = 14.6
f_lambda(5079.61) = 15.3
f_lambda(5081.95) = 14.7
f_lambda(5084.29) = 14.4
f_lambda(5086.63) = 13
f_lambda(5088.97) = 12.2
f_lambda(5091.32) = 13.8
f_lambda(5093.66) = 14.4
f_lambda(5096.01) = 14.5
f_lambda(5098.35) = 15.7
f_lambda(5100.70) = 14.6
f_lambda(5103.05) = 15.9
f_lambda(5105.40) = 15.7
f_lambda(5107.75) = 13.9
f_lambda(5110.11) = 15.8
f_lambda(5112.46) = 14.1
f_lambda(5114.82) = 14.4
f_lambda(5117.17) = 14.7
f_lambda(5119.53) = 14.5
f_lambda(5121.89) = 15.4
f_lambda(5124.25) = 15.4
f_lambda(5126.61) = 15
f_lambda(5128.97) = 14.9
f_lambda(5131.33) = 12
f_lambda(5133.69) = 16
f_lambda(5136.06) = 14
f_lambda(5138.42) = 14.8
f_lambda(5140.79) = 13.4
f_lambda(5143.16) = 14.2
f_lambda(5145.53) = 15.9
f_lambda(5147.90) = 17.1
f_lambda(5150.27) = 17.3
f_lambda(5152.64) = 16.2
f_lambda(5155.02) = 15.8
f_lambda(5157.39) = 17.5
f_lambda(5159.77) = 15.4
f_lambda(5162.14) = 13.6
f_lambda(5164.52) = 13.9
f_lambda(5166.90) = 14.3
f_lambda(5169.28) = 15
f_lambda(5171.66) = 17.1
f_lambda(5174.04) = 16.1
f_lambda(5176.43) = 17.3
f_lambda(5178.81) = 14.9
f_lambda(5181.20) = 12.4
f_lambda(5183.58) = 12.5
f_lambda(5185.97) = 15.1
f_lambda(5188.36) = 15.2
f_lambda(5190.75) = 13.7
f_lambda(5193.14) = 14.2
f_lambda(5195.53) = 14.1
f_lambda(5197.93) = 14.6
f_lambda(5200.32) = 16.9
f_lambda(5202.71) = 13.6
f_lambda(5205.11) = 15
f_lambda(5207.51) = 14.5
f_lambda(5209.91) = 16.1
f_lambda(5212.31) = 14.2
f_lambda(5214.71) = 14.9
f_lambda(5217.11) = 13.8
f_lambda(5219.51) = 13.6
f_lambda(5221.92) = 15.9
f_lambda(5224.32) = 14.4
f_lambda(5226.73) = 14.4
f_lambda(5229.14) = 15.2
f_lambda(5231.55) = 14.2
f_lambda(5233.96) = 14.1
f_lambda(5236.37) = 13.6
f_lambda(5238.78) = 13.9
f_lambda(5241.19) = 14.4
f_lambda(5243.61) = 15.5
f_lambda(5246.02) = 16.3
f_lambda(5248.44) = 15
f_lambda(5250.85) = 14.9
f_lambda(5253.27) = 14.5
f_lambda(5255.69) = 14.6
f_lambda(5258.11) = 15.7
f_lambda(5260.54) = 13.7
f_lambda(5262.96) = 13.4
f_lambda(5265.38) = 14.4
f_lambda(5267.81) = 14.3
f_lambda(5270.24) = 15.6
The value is 5202.71 angstrom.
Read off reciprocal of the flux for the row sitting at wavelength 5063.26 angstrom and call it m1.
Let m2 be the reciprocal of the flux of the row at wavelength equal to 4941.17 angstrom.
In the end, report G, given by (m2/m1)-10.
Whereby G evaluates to -9.05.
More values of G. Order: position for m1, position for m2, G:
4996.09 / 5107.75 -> -9.01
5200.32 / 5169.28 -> -8.87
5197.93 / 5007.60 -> -8.91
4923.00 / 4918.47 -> -9.10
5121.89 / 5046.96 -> -8.90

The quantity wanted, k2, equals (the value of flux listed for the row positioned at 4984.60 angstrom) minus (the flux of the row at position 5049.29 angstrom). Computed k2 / -4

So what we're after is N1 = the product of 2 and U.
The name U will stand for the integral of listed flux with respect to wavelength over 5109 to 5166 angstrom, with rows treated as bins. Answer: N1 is 1716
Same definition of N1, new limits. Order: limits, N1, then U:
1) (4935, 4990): 1407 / 703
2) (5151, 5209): 1737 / 869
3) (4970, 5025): 1488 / 744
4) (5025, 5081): 1622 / 811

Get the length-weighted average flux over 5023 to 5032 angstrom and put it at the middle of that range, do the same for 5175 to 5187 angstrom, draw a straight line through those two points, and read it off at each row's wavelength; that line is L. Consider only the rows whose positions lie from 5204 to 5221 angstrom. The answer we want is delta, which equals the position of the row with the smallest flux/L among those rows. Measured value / 5219.51 angstrom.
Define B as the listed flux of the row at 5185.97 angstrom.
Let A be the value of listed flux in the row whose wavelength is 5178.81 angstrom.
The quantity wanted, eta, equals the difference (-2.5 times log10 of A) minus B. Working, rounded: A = 14.9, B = 15.1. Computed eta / -18.0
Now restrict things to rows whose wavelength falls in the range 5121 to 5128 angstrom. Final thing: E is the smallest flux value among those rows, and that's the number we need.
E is 15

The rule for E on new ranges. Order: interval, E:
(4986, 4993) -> 11.5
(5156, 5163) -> 13.6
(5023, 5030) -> 12.6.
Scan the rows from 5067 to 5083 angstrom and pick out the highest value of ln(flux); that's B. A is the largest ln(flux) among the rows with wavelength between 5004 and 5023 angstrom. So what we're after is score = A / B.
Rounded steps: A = 2.79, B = 2.90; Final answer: 0.964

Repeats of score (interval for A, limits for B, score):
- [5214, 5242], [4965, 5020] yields 0.991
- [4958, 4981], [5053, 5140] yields 0.930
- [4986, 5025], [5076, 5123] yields 1.009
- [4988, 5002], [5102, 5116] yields 0.986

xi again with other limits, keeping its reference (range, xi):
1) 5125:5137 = 5131.33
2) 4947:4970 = 4963.98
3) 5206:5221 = 5219.51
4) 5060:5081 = 5063.26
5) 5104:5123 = 5107.75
